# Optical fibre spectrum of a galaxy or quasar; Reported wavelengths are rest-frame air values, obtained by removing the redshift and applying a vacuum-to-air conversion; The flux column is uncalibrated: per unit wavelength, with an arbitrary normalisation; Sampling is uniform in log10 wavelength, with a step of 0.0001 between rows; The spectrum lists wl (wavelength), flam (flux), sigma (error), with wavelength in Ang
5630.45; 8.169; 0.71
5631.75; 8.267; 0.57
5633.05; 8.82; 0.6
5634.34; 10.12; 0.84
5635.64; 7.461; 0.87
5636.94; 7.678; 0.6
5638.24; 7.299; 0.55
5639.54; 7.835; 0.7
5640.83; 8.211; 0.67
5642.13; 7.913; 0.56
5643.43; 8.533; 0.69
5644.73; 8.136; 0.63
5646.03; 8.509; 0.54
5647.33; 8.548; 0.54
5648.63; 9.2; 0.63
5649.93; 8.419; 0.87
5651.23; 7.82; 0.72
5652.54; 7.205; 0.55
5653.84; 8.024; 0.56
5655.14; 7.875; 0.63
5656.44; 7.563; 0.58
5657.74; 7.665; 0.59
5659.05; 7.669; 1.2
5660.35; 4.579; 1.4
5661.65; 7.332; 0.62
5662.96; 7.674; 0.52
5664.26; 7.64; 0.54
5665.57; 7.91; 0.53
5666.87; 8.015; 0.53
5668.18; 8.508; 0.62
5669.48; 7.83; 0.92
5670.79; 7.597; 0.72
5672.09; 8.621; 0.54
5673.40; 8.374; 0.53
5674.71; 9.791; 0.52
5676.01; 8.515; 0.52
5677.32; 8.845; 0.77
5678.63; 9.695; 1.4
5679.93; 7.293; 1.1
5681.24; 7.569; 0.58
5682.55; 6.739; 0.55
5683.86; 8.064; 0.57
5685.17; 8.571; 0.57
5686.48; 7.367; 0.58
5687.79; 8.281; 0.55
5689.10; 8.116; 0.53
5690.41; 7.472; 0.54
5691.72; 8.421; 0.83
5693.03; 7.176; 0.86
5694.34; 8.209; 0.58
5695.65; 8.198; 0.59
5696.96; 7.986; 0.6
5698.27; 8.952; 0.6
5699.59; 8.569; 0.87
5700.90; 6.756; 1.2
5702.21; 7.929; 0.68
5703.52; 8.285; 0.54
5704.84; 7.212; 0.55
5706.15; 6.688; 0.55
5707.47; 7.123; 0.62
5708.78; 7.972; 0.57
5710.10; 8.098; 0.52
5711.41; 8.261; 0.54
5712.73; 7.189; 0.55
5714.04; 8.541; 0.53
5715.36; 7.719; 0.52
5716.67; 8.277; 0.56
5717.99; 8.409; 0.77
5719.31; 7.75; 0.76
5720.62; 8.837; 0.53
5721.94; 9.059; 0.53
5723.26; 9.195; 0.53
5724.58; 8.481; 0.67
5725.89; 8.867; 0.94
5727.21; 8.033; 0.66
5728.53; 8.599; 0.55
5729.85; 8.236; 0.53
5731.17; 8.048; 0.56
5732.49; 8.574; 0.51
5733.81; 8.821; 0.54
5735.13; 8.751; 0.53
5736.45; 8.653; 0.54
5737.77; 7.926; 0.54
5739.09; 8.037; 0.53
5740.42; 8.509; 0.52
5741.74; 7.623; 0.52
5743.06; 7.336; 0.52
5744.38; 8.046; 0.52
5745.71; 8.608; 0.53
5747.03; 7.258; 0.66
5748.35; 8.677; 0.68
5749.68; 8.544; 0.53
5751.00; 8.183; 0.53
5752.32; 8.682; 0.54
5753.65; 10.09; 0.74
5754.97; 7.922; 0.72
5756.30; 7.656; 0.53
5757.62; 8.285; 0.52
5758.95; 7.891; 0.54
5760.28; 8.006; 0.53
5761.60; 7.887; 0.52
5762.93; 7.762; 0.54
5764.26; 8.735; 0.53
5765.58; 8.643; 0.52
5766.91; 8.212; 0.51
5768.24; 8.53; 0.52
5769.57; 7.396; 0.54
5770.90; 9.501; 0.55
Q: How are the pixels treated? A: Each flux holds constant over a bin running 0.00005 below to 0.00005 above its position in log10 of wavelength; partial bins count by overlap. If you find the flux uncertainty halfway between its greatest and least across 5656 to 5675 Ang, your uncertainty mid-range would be 0.96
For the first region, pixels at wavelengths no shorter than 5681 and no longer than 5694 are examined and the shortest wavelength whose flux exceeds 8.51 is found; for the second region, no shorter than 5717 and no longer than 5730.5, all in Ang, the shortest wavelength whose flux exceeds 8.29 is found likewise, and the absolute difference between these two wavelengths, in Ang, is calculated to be 32.8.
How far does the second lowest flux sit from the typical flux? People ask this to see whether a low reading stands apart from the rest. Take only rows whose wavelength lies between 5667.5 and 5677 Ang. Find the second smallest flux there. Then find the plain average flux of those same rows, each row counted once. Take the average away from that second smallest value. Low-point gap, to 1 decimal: -0.6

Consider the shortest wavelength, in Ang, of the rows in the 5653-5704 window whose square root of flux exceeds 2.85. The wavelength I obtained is 5668.18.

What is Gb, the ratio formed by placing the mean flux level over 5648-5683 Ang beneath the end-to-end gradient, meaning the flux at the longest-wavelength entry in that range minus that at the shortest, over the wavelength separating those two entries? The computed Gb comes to -0.009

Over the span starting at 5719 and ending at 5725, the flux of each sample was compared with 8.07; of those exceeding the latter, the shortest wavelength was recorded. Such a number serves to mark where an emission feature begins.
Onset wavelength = 5720.62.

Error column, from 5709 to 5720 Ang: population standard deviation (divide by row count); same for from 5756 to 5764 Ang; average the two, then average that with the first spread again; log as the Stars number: 0.08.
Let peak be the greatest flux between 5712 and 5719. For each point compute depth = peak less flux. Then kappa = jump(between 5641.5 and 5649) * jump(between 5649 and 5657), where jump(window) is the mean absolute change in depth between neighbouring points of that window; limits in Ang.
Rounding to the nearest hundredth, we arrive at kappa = 0.21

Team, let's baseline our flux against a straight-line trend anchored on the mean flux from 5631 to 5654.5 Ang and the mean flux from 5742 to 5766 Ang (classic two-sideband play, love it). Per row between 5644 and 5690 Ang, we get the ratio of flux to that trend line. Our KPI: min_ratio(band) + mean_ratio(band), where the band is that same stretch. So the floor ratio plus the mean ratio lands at 1.53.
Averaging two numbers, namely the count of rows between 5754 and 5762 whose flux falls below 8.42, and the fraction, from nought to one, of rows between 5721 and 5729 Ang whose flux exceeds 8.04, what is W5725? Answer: 3.4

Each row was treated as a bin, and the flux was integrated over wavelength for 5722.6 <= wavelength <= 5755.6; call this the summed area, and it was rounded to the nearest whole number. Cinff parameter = 277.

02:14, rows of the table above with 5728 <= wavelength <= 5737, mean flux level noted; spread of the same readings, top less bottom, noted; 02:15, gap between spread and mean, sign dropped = 7.8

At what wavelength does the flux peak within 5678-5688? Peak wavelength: 5678.63 Ang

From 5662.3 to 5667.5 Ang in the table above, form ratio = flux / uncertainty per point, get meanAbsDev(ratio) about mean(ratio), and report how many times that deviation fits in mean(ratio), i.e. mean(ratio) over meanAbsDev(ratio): 50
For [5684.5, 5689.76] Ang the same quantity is 16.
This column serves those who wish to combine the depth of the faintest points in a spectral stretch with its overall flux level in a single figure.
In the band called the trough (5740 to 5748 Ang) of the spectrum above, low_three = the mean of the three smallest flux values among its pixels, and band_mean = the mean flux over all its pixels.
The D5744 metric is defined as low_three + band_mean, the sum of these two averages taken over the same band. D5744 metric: 15.3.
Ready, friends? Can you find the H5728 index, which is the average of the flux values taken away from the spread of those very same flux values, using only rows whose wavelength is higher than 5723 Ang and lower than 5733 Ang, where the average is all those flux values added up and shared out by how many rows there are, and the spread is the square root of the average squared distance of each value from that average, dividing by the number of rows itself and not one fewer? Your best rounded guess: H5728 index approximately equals -8.1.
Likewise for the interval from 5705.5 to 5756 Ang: -7.6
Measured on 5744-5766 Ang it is -7.7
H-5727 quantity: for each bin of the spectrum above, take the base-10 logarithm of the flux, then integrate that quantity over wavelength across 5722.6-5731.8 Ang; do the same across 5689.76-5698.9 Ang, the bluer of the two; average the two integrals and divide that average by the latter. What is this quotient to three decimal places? 1.016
